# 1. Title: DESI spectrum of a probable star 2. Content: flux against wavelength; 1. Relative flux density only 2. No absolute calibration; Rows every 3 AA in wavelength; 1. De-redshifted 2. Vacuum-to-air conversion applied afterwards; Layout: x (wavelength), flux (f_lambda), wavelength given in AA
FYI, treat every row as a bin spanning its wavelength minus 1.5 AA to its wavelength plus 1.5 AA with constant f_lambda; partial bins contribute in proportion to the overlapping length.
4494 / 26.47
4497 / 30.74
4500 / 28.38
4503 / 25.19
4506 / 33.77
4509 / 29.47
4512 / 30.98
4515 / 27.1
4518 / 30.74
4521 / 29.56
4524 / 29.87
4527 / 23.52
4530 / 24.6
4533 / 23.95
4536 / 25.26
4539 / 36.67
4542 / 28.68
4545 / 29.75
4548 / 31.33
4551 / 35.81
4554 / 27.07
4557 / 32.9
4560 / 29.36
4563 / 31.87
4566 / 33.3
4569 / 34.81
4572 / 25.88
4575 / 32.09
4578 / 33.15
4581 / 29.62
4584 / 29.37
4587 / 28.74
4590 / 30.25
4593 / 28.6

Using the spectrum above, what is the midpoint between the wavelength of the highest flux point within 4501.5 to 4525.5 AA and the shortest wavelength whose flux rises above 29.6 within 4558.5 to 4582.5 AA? 4534.5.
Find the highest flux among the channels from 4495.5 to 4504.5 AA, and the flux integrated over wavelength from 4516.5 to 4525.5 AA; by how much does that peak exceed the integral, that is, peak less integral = -240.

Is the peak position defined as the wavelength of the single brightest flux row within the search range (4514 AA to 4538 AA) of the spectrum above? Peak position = 4518 AA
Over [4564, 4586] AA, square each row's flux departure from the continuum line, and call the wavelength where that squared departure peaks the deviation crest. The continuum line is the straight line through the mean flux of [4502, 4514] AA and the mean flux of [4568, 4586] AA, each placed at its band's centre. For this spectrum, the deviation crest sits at 4572 AA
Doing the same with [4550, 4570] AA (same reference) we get 4551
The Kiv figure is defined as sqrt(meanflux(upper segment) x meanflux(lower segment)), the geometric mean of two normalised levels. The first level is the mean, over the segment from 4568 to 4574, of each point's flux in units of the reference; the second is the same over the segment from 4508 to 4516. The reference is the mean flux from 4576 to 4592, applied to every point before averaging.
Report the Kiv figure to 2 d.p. 0.98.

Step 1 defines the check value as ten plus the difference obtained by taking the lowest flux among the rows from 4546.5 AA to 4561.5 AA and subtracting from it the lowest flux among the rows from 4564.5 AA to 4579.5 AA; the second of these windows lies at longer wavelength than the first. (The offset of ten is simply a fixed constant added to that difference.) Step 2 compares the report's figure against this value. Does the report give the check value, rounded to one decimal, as 11.2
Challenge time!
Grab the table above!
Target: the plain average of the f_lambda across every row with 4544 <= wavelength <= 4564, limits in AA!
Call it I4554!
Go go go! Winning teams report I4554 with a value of 31.2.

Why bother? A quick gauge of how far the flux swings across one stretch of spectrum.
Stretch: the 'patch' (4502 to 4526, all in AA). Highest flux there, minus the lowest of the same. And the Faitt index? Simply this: 8.6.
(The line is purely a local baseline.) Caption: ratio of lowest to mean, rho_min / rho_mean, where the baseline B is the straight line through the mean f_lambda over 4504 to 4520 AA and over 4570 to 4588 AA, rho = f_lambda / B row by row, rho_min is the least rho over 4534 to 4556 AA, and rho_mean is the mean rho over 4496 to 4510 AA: 0.86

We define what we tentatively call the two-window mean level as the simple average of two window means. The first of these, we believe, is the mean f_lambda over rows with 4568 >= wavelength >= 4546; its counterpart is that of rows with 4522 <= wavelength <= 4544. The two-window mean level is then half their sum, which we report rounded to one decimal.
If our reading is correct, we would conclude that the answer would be 29.6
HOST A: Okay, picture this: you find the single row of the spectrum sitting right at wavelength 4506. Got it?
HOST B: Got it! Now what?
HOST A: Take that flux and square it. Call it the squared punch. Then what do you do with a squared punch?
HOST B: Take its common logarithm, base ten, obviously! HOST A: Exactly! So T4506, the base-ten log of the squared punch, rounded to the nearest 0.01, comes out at 3.06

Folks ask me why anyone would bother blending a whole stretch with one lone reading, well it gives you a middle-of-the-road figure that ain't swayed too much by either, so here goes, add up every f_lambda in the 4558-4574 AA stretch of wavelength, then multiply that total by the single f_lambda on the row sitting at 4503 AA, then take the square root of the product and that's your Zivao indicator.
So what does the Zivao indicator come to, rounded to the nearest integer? 63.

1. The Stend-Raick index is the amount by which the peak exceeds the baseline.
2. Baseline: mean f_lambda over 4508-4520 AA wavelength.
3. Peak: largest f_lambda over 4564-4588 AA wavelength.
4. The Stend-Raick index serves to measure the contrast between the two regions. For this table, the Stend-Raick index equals 5.2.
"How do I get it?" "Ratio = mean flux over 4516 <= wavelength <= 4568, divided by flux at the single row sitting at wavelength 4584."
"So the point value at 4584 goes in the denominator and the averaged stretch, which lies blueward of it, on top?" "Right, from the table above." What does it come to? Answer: 1.01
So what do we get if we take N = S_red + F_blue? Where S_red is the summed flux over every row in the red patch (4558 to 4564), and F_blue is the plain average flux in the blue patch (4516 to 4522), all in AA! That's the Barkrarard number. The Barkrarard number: 91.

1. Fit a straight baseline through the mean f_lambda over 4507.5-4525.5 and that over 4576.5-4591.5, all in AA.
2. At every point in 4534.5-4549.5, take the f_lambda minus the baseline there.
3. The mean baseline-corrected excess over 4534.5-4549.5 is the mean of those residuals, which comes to 0.49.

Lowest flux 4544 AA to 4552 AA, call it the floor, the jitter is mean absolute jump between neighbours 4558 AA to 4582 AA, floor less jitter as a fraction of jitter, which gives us 7.3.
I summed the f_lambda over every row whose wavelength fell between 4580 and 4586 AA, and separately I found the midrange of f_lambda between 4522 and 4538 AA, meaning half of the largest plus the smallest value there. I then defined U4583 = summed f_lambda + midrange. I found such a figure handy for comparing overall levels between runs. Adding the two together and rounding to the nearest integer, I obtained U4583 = 86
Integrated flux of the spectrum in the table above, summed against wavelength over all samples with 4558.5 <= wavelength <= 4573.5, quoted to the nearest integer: 466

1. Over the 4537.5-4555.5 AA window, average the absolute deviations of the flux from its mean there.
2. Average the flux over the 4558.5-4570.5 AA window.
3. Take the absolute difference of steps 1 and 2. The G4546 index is 29.2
